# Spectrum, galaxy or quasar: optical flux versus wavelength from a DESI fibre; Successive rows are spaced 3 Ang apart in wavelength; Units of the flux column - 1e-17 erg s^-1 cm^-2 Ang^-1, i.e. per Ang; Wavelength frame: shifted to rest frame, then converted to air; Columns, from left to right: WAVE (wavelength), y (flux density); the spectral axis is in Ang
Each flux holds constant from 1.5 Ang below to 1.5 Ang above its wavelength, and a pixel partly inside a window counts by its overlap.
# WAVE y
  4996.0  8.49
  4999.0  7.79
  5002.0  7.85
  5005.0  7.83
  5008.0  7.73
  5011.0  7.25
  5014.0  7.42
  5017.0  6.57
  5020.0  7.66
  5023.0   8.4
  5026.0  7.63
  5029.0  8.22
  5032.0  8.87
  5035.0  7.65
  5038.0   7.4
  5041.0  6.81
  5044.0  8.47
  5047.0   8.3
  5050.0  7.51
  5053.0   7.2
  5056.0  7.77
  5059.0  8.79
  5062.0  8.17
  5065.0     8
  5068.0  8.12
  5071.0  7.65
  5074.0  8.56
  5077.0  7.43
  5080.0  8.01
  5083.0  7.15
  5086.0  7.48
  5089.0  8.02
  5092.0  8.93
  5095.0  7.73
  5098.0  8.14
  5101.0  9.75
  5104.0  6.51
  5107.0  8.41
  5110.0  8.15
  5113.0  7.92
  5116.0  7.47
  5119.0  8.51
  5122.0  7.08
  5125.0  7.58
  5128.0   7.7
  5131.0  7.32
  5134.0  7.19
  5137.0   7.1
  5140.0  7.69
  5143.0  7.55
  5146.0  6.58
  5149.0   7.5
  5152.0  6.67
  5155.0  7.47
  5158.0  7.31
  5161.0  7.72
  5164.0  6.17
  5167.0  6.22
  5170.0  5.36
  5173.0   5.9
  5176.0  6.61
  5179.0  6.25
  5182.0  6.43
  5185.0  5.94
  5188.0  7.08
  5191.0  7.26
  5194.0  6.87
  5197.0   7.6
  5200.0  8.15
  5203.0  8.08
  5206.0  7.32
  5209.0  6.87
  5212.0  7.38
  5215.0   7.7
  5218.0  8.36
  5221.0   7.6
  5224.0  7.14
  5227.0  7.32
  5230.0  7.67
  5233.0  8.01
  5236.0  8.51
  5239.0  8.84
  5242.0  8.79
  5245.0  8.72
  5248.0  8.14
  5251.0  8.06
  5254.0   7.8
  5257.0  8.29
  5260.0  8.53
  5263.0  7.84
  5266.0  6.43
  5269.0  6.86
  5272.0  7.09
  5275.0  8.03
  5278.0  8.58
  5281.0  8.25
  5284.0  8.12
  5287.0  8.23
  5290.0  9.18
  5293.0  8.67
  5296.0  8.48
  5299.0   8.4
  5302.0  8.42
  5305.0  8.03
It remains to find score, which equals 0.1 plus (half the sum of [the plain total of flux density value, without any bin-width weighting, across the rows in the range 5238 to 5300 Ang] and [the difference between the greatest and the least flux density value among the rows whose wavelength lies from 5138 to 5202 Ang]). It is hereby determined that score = 87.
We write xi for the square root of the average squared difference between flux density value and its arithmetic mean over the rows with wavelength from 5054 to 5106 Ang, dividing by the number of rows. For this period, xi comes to 0.72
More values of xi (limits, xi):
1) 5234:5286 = 0.67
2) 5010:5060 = 0.64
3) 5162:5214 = 0.76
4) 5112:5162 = 0.44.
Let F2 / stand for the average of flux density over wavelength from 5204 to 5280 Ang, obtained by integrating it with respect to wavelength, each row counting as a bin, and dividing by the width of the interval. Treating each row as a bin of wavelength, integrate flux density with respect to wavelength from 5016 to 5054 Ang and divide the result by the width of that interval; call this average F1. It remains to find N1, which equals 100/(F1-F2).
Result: -1398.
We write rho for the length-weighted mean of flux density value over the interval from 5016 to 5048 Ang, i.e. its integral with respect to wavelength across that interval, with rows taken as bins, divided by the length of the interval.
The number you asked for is 7.83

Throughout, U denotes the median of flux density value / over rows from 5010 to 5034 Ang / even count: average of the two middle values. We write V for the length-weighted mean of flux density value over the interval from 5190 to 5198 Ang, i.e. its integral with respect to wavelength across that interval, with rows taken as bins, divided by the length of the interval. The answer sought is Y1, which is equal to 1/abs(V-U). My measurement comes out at 2.4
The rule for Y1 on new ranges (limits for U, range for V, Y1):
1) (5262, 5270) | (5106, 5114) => 0.8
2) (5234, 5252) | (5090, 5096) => 3.8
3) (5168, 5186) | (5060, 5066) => 0.5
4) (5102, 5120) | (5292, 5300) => 2.1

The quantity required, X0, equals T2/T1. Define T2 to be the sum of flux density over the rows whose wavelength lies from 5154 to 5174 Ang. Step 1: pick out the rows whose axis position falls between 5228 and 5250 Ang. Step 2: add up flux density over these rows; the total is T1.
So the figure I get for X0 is 0.79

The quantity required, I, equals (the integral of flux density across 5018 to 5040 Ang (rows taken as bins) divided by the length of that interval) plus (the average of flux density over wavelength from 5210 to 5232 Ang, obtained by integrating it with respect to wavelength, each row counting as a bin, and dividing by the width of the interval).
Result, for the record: 15.5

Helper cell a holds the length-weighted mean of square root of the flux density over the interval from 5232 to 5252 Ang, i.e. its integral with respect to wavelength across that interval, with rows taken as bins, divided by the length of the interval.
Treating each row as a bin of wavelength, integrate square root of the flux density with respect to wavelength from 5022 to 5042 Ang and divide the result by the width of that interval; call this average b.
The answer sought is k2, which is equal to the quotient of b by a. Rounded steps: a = 2.91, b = 2.80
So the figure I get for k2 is 0.96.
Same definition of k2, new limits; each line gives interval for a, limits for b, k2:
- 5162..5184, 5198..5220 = 1.12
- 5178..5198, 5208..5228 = 1.05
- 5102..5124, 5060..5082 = 1.02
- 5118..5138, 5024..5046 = 1.03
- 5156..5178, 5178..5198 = 1.02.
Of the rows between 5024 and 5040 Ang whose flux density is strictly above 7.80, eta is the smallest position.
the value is 5029.0 Ang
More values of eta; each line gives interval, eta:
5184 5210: 5200.0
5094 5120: 5098.0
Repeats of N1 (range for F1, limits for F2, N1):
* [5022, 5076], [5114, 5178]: 113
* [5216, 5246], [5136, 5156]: 116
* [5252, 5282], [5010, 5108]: -894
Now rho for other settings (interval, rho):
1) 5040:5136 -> 7.87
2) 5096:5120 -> 8.09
